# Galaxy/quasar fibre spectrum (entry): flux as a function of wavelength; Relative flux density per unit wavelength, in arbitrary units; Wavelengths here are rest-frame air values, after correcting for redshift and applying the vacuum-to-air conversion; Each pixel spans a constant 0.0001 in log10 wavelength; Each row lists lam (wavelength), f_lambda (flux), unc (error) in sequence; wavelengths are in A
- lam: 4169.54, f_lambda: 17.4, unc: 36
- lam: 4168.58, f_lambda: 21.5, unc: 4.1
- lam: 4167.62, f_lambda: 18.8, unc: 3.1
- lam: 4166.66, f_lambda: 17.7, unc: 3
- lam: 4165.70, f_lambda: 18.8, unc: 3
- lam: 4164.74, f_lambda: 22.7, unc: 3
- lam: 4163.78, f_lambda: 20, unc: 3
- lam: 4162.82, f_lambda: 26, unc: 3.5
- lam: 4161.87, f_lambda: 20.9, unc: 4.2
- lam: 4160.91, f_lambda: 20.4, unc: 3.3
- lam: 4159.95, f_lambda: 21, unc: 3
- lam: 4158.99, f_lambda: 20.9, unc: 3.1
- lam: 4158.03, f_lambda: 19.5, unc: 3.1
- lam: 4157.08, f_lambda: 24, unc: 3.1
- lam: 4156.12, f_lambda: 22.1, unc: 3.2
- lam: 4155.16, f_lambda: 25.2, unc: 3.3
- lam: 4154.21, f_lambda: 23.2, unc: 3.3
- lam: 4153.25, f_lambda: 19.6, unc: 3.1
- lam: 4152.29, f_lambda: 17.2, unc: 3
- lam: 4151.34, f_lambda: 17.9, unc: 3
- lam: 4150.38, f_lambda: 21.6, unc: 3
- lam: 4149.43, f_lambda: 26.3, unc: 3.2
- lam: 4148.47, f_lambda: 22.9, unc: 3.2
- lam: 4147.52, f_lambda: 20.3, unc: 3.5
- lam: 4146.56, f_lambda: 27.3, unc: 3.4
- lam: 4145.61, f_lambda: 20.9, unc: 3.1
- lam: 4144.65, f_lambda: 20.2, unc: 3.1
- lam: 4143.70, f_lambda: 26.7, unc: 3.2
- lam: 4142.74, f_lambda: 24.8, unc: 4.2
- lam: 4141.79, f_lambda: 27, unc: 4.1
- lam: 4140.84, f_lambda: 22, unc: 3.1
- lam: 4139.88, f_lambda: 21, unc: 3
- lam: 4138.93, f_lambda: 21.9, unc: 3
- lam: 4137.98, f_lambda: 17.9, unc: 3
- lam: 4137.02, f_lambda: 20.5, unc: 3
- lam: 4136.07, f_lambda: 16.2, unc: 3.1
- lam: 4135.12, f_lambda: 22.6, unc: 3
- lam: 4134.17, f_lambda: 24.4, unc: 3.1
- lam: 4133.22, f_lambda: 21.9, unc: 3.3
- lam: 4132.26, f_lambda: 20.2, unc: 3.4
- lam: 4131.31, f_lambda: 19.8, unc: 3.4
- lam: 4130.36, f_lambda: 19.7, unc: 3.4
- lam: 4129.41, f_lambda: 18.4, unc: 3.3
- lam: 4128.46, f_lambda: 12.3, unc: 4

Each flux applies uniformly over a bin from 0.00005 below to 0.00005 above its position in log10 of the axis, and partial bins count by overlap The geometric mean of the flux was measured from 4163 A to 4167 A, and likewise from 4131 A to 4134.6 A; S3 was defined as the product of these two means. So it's 424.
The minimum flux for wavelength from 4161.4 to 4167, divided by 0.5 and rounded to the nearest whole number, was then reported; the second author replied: 35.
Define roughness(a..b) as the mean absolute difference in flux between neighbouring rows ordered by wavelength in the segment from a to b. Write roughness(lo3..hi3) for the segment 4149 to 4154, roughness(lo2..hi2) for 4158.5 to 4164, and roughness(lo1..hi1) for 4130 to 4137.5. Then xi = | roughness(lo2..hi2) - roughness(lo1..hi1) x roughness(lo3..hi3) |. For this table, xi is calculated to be 4.6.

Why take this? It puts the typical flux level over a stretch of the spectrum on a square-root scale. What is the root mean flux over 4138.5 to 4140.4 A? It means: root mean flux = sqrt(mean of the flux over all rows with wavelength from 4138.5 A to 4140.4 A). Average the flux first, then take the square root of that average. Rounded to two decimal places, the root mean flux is 4.63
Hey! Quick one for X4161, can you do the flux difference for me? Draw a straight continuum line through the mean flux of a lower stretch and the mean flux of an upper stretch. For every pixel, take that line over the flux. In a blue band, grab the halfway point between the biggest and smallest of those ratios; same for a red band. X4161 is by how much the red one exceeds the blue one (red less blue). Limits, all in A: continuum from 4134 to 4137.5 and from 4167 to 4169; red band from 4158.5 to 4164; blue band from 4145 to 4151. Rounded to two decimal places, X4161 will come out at 0.01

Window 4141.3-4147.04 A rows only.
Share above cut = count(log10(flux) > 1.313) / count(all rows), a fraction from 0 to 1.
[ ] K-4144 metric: 0.83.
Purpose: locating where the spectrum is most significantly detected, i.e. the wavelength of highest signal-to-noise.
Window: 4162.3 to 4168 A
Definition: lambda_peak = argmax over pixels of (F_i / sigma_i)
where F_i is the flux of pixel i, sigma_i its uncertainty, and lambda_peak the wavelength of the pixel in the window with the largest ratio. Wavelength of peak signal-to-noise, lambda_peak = 4164.74 A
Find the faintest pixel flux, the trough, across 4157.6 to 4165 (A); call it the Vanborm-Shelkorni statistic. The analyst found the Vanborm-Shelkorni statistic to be 19.5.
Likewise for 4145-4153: 17.2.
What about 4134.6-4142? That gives 16.2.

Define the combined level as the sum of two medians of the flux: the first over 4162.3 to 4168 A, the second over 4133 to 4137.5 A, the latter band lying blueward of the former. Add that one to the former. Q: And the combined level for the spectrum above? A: 41.3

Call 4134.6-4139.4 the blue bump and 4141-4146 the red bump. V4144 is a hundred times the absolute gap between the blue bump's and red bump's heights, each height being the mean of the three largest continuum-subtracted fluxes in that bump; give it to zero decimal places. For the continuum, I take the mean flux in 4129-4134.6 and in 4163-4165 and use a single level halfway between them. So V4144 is 450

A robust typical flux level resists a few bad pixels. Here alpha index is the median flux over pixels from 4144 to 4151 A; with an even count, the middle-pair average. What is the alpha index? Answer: 21.6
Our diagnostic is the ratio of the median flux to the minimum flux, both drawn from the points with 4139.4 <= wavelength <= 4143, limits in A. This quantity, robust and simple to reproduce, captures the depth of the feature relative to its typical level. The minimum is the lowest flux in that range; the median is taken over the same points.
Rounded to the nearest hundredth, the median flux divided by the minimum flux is 1.11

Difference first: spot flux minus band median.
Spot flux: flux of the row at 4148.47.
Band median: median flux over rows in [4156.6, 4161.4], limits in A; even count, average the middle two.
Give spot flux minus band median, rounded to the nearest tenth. 2.0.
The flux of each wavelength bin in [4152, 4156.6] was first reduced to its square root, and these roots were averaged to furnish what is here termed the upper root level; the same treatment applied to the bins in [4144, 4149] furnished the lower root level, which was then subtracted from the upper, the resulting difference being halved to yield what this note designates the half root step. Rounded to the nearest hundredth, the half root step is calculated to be -0.05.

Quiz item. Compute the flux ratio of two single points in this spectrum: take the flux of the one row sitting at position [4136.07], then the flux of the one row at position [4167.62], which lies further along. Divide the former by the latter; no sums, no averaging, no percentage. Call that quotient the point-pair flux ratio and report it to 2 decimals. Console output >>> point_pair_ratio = 0.86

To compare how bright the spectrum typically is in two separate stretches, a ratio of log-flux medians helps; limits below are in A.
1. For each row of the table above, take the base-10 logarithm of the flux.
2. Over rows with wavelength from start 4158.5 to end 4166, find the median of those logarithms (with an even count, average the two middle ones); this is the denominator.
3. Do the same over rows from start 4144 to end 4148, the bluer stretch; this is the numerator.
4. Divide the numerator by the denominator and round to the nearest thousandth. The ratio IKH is 0.995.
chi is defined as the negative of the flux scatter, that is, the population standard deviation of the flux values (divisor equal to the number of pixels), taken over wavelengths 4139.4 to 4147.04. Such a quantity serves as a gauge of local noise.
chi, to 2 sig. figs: -2.8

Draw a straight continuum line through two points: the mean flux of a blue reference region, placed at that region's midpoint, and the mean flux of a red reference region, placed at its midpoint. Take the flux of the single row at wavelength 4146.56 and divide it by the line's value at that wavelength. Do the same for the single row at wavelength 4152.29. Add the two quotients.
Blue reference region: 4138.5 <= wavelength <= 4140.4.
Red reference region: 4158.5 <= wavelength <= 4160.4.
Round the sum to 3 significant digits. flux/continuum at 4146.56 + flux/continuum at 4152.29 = 2.10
